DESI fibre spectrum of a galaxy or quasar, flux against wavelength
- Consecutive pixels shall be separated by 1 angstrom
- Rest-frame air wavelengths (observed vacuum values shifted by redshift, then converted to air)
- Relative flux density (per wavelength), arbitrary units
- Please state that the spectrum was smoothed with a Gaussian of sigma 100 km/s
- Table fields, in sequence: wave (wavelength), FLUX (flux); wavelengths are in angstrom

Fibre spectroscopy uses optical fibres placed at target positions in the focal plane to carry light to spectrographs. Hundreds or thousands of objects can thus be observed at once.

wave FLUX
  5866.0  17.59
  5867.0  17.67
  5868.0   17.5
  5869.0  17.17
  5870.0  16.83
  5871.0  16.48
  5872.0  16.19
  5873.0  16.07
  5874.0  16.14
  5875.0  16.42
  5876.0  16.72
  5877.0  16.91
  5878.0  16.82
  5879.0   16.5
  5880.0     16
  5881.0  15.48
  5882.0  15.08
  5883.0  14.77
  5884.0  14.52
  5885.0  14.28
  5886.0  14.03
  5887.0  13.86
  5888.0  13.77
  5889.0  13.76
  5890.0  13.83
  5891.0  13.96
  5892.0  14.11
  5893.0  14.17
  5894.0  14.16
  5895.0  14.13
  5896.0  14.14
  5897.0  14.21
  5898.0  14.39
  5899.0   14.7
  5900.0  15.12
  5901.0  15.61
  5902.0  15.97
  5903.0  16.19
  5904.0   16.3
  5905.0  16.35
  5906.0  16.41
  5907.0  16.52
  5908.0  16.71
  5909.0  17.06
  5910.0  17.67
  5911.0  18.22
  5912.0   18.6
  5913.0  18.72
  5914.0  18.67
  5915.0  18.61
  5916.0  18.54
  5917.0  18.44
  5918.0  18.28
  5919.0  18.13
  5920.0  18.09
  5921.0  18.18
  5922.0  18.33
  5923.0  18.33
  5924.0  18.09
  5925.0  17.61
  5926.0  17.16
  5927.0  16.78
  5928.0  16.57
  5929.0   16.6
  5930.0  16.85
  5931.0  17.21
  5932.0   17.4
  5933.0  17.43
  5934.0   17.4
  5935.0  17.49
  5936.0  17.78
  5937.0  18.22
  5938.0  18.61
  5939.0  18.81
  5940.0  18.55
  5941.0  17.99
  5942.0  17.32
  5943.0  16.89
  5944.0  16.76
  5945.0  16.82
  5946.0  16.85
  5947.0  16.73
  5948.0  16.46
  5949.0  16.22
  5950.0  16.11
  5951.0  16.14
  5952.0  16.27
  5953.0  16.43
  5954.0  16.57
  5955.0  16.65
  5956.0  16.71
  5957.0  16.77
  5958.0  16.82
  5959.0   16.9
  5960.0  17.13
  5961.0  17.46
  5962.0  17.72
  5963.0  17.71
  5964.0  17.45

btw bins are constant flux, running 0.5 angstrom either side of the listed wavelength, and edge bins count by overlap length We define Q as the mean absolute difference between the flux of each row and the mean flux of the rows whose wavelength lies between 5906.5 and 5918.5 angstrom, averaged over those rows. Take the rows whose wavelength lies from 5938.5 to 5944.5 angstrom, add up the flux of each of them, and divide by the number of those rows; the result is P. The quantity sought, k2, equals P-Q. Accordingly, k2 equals 17.0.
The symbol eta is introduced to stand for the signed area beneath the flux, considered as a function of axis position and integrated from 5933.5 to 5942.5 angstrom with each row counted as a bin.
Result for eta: 162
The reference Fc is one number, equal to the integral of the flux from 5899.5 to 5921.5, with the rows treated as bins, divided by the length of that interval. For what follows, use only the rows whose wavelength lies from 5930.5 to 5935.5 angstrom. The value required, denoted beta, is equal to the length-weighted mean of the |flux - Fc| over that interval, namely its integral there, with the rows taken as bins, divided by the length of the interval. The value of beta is 0.1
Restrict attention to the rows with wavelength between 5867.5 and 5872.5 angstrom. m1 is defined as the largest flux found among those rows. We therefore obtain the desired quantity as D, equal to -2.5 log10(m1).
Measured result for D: -3.11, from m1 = 17.5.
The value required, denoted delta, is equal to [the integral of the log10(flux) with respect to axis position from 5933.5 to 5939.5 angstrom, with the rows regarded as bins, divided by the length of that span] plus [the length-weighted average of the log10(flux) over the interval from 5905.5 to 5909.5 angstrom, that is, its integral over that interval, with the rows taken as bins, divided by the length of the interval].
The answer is 2.48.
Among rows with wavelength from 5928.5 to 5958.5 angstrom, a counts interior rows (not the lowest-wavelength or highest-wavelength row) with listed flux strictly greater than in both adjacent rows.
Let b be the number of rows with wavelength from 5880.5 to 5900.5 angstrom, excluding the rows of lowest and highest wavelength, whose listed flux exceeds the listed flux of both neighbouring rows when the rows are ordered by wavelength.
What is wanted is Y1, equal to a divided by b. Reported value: 3.0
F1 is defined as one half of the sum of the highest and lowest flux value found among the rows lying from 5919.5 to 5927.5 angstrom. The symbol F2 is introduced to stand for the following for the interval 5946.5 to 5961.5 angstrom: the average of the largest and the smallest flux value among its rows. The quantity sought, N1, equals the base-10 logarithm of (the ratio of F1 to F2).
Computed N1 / 0.019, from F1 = 17.6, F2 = 16.8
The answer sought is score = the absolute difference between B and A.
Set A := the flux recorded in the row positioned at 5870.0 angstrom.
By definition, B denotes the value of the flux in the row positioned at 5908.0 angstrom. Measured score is 0.1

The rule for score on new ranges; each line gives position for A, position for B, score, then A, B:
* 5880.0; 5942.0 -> 1.3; 16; 17.32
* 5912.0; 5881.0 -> 3.1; 18.6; 15.48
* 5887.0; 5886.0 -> 0.2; 13.86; 14.03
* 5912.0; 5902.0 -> 2.6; 18.6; 15.97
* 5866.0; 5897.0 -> 3.4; 17.59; 14.21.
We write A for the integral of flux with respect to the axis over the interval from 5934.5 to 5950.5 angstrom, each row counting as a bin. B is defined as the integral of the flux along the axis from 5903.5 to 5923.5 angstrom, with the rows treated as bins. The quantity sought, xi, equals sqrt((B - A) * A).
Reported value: 148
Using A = 278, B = 356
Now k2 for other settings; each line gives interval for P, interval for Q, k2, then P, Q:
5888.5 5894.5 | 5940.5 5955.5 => 13.7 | 14.0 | 0.35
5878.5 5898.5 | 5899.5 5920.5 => 13.4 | 14.5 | 1.07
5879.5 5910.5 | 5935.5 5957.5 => 14.4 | 15.1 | 0.70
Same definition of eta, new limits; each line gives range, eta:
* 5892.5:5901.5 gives 131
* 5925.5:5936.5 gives 189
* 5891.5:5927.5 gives 603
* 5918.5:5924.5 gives 109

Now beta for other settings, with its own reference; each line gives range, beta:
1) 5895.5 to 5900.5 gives 2.9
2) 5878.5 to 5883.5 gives 1.8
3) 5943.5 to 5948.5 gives 0.7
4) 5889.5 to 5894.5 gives 3.3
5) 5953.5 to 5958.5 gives 0.7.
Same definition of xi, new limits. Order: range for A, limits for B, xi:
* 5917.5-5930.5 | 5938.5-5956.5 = 131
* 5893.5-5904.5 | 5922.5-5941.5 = 167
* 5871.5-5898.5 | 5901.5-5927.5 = 147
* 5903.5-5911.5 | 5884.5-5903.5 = 137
